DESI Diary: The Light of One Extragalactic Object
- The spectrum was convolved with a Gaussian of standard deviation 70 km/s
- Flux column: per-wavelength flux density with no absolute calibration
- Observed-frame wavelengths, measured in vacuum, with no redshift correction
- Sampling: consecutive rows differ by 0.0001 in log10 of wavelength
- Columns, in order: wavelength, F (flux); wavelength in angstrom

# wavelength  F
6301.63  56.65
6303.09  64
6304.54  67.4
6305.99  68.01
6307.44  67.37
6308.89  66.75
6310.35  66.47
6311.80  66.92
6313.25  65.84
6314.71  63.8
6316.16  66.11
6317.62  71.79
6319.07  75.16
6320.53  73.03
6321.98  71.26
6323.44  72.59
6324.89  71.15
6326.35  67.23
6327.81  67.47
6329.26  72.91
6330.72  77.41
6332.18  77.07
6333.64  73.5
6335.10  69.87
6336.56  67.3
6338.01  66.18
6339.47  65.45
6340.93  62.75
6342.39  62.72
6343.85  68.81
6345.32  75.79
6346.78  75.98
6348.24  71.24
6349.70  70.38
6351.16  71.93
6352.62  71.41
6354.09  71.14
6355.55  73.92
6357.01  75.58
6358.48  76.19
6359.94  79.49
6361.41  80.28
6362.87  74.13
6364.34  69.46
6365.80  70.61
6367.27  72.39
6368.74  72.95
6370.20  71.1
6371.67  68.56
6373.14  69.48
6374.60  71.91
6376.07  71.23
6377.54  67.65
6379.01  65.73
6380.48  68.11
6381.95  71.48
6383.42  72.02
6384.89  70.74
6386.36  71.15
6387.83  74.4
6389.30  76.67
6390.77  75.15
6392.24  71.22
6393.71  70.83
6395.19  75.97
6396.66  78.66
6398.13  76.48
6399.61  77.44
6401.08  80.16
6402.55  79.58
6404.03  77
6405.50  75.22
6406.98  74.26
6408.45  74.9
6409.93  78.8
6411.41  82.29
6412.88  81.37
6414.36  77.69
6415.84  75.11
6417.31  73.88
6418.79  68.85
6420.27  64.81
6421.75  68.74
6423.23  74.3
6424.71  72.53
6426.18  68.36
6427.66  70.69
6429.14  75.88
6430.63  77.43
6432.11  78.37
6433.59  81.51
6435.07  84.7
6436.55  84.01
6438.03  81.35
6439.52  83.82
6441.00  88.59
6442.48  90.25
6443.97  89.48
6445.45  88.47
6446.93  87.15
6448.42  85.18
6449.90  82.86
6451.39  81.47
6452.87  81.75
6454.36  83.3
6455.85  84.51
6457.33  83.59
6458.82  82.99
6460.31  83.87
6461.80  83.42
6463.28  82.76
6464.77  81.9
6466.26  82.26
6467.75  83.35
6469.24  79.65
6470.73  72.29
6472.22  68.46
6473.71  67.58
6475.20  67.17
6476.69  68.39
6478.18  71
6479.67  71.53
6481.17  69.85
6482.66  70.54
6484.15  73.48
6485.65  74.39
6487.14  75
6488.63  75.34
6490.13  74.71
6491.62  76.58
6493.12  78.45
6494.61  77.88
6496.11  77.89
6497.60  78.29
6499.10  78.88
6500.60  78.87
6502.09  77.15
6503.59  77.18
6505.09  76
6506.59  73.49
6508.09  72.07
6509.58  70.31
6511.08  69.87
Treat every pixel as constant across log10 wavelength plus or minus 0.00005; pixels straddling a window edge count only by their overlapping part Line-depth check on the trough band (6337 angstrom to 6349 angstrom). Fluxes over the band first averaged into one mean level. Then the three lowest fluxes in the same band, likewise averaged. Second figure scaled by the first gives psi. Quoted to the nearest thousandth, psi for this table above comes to 0.927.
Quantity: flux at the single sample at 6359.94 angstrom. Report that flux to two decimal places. 79.49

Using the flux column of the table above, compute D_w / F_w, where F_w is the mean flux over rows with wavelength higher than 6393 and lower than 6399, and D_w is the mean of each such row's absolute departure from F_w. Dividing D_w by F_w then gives 0.031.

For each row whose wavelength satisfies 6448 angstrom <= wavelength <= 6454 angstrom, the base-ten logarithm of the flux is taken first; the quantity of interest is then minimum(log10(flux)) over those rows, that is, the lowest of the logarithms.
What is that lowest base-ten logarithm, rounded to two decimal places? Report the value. 1.91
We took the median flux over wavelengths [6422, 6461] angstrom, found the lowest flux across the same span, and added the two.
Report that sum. 152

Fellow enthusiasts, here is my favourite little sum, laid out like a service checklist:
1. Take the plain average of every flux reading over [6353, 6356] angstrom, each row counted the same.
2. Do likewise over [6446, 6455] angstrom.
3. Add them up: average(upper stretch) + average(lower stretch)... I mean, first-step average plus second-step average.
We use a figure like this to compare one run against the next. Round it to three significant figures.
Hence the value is 156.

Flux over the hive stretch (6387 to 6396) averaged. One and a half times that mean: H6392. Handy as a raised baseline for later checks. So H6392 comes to 111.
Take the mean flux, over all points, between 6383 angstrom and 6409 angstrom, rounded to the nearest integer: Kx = 75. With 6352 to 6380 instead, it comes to 72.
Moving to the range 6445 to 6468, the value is 84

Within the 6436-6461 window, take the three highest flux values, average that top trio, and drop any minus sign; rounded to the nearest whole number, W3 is 89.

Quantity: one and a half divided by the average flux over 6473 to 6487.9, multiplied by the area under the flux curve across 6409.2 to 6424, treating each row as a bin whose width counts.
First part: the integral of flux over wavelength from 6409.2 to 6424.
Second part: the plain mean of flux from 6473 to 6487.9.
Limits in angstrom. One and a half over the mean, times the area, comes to 23.3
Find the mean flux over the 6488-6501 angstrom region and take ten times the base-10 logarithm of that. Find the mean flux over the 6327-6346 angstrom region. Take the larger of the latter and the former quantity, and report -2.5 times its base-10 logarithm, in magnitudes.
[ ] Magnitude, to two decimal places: -4.61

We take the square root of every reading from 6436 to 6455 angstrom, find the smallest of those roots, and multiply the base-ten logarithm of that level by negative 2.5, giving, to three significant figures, -2.39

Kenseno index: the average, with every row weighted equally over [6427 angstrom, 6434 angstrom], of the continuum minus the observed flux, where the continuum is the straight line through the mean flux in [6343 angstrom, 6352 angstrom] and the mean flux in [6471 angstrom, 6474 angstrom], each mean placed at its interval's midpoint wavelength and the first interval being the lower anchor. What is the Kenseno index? -7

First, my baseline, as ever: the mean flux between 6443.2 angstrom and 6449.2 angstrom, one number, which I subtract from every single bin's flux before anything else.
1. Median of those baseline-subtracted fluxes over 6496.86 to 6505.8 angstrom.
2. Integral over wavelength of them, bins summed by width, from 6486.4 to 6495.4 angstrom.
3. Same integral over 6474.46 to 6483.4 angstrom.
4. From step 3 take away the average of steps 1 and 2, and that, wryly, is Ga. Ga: -104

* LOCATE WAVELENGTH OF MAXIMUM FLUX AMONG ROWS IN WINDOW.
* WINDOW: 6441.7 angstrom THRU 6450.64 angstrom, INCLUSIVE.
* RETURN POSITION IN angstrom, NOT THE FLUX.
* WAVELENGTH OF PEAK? 6442.48 angstrom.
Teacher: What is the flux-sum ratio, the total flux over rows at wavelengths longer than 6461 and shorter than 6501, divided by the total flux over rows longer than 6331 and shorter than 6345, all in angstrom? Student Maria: 3.3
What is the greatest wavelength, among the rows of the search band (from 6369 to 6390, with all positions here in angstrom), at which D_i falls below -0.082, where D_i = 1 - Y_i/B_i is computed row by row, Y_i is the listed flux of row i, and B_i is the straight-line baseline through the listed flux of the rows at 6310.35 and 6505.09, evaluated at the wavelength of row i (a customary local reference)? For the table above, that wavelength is 6389.30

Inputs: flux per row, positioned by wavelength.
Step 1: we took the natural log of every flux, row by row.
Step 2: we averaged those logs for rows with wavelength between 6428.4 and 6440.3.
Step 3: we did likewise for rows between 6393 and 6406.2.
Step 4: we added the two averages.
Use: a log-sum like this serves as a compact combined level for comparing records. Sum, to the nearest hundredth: 8.73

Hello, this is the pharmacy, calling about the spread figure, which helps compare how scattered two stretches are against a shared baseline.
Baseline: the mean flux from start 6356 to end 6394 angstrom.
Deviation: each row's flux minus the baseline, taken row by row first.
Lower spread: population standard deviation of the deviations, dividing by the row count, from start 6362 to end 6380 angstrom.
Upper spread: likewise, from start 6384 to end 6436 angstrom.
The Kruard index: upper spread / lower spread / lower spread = 0.84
